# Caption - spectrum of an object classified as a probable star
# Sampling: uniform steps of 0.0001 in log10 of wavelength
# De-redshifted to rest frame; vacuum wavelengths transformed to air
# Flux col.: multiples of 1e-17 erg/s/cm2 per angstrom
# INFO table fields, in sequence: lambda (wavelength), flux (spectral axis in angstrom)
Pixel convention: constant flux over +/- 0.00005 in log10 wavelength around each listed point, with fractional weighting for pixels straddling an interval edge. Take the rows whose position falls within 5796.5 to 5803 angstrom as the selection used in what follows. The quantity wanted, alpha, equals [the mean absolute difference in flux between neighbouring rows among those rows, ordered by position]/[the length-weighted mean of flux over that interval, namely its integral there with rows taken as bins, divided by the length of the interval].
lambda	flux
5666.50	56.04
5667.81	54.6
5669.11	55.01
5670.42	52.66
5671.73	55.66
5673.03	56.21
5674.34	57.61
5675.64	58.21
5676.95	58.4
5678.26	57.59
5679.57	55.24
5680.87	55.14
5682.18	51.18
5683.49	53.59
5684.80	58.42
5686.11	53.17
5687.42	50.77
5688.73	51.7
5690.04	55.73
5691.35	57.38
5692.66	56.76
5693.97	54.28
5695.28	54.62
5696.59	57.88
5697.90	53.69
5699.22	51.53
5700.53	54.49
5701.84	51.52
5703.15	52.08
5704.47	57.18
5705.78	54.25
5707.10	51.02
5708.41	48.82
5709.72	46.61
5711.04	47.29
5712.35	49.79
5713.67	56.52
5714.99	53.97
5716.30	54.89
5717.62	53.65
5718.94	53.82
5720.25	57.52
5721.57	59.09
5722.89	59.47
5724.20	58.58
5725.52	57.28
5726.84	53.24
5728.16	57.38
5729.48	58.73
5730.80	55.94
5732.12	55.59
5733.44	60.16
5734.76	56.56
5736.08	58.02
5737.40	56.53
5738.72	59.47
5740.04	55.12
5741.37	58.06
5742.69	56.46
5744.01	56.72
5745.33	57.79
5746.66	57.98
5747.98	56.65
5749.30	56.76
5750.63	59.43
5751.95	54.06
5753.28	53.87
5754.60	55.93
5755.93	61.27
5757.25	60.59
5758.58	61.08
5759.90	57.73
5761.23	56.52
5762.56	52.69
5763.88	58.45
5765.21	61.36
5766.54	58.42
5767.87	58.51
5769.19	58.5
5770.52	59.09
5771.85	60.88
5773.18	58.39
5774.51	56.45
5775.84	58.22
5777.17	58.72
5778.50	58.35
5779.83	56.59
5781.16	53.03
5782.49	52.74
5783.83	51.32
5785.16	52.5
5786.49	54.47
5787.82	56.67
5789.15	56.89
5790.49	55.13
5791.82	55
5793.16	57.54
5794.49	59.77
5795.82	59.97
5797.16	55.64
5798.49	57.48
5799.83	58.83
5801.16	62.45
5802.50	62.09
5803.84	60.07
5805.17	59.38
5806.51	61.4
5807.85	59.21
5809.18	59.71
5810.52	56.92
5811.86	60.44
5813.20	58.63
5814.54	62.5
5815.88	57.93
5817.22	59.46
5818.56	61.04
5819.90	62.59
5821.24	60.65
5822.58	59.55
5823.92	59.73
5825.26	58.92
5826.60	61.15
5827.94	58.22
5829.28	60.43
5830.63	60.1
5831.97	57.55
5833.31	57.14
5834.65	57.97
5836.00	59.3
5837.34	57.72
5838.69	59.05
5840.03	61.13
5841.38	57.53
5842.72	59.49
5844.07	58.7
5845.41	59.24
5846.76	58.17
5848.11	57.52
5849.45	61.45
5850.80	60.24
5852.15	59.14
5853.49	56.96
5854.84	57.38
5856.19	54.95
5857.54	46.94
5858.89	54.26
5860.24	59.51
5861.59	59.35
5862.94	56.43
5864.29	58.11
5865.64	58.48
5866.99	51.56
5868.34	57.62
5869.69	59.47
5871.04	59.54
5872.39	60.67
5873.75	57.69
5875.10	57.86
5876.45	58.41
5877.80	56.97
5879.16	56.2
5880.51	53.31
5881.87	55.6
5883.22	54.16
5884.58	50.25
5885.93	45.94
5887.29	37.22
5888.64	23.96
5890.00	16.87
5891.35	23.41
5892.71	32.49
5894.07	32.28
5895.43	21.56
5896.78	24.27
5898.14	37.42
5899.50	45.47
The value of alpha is 0.030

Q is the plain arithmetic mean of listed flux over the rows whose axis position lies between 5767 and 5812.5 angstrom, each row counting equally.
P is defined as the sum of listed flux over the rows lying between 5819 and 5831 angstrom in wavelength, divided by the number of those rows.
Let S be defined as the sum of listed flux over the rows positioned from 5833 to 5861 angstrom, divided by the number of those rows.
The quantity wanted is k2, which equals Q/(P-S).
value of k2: 25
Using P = 60.1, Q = 57.7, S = 57.8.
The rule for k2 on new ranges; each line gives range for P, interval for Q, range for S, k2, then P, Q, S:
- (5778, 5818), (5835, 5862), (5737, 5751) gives 154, 57.7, 57.9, 57.4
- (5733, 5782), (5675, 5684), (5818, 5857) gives -40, 57.7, 55.6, 59.1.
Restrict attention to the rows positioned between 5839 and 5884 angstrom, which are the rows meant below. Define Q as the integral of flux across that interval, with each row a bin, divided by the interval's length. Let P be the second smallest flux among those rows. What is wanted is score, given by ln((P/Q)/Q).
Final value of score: -4.16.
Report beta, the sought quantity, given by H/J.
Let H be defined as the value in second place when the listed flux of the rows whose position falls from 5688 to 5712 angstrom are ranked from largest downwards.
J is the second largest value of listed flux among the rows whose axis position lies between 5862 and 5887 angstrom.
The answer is 0.96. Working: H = 57.38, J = 59.54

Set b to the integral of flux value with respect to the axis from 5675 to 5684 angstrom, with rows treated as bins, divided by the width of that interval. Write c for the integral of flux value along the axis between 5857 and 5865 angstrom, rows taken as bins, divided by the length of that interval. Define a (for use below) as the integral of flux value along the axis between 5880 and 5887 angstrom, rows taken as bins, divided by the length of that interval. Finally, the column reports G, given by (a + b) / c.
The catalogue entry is 1.91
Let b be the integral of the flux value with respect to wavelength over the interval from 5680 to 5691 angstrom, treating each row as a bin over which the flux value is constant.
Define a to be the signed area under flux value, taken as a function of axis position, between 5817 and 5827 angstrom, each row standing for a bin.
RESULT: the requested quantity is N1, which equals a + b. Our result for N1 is 1197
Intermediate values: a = 604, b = 592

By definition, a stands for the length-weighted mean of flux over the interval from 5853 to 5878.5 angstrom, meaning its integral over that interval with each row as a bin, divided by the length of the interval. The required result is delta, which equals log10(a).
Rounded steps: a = 56.9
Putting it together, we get 1.76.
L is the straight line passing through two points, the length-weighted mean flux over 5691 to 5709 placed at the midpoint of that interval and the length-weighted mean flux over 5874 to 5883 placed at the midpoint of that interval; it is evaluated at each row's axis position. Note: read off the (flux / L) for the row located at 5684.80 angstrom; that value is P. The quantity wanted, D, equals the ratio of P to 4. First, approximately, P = 1.09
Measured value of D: 0.272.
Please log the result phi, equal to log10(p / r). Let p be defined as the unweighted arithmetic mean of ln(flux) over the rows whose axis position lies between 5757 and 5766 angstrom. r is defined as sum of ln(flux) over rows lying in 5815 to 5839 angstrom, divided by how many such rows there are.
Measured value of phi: -0.0019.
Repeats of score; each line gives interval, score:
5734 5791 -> -4.13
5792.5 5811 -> -4.13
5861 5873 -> -4.09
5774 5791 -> -4.07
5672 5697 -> -4.10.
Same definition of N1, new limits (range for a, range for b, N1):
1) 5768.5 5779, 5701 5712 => 1178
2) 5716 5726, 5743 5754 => 1192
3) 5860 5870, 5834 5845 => 1222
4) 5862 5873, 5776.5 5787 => 1210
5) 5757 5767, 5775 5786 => 1189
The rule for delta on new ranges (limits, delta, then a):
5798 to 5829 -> 1.78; 59.9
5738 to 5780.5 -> 1.76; 57.8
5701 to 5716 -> 1.71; 51.9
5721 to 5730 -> 1.76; 57.7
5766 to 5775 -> 1.77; 58.7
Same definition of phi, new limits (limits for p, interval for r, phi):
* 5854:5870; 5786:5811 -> -0.0042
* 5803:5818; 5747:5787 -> 0.0047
